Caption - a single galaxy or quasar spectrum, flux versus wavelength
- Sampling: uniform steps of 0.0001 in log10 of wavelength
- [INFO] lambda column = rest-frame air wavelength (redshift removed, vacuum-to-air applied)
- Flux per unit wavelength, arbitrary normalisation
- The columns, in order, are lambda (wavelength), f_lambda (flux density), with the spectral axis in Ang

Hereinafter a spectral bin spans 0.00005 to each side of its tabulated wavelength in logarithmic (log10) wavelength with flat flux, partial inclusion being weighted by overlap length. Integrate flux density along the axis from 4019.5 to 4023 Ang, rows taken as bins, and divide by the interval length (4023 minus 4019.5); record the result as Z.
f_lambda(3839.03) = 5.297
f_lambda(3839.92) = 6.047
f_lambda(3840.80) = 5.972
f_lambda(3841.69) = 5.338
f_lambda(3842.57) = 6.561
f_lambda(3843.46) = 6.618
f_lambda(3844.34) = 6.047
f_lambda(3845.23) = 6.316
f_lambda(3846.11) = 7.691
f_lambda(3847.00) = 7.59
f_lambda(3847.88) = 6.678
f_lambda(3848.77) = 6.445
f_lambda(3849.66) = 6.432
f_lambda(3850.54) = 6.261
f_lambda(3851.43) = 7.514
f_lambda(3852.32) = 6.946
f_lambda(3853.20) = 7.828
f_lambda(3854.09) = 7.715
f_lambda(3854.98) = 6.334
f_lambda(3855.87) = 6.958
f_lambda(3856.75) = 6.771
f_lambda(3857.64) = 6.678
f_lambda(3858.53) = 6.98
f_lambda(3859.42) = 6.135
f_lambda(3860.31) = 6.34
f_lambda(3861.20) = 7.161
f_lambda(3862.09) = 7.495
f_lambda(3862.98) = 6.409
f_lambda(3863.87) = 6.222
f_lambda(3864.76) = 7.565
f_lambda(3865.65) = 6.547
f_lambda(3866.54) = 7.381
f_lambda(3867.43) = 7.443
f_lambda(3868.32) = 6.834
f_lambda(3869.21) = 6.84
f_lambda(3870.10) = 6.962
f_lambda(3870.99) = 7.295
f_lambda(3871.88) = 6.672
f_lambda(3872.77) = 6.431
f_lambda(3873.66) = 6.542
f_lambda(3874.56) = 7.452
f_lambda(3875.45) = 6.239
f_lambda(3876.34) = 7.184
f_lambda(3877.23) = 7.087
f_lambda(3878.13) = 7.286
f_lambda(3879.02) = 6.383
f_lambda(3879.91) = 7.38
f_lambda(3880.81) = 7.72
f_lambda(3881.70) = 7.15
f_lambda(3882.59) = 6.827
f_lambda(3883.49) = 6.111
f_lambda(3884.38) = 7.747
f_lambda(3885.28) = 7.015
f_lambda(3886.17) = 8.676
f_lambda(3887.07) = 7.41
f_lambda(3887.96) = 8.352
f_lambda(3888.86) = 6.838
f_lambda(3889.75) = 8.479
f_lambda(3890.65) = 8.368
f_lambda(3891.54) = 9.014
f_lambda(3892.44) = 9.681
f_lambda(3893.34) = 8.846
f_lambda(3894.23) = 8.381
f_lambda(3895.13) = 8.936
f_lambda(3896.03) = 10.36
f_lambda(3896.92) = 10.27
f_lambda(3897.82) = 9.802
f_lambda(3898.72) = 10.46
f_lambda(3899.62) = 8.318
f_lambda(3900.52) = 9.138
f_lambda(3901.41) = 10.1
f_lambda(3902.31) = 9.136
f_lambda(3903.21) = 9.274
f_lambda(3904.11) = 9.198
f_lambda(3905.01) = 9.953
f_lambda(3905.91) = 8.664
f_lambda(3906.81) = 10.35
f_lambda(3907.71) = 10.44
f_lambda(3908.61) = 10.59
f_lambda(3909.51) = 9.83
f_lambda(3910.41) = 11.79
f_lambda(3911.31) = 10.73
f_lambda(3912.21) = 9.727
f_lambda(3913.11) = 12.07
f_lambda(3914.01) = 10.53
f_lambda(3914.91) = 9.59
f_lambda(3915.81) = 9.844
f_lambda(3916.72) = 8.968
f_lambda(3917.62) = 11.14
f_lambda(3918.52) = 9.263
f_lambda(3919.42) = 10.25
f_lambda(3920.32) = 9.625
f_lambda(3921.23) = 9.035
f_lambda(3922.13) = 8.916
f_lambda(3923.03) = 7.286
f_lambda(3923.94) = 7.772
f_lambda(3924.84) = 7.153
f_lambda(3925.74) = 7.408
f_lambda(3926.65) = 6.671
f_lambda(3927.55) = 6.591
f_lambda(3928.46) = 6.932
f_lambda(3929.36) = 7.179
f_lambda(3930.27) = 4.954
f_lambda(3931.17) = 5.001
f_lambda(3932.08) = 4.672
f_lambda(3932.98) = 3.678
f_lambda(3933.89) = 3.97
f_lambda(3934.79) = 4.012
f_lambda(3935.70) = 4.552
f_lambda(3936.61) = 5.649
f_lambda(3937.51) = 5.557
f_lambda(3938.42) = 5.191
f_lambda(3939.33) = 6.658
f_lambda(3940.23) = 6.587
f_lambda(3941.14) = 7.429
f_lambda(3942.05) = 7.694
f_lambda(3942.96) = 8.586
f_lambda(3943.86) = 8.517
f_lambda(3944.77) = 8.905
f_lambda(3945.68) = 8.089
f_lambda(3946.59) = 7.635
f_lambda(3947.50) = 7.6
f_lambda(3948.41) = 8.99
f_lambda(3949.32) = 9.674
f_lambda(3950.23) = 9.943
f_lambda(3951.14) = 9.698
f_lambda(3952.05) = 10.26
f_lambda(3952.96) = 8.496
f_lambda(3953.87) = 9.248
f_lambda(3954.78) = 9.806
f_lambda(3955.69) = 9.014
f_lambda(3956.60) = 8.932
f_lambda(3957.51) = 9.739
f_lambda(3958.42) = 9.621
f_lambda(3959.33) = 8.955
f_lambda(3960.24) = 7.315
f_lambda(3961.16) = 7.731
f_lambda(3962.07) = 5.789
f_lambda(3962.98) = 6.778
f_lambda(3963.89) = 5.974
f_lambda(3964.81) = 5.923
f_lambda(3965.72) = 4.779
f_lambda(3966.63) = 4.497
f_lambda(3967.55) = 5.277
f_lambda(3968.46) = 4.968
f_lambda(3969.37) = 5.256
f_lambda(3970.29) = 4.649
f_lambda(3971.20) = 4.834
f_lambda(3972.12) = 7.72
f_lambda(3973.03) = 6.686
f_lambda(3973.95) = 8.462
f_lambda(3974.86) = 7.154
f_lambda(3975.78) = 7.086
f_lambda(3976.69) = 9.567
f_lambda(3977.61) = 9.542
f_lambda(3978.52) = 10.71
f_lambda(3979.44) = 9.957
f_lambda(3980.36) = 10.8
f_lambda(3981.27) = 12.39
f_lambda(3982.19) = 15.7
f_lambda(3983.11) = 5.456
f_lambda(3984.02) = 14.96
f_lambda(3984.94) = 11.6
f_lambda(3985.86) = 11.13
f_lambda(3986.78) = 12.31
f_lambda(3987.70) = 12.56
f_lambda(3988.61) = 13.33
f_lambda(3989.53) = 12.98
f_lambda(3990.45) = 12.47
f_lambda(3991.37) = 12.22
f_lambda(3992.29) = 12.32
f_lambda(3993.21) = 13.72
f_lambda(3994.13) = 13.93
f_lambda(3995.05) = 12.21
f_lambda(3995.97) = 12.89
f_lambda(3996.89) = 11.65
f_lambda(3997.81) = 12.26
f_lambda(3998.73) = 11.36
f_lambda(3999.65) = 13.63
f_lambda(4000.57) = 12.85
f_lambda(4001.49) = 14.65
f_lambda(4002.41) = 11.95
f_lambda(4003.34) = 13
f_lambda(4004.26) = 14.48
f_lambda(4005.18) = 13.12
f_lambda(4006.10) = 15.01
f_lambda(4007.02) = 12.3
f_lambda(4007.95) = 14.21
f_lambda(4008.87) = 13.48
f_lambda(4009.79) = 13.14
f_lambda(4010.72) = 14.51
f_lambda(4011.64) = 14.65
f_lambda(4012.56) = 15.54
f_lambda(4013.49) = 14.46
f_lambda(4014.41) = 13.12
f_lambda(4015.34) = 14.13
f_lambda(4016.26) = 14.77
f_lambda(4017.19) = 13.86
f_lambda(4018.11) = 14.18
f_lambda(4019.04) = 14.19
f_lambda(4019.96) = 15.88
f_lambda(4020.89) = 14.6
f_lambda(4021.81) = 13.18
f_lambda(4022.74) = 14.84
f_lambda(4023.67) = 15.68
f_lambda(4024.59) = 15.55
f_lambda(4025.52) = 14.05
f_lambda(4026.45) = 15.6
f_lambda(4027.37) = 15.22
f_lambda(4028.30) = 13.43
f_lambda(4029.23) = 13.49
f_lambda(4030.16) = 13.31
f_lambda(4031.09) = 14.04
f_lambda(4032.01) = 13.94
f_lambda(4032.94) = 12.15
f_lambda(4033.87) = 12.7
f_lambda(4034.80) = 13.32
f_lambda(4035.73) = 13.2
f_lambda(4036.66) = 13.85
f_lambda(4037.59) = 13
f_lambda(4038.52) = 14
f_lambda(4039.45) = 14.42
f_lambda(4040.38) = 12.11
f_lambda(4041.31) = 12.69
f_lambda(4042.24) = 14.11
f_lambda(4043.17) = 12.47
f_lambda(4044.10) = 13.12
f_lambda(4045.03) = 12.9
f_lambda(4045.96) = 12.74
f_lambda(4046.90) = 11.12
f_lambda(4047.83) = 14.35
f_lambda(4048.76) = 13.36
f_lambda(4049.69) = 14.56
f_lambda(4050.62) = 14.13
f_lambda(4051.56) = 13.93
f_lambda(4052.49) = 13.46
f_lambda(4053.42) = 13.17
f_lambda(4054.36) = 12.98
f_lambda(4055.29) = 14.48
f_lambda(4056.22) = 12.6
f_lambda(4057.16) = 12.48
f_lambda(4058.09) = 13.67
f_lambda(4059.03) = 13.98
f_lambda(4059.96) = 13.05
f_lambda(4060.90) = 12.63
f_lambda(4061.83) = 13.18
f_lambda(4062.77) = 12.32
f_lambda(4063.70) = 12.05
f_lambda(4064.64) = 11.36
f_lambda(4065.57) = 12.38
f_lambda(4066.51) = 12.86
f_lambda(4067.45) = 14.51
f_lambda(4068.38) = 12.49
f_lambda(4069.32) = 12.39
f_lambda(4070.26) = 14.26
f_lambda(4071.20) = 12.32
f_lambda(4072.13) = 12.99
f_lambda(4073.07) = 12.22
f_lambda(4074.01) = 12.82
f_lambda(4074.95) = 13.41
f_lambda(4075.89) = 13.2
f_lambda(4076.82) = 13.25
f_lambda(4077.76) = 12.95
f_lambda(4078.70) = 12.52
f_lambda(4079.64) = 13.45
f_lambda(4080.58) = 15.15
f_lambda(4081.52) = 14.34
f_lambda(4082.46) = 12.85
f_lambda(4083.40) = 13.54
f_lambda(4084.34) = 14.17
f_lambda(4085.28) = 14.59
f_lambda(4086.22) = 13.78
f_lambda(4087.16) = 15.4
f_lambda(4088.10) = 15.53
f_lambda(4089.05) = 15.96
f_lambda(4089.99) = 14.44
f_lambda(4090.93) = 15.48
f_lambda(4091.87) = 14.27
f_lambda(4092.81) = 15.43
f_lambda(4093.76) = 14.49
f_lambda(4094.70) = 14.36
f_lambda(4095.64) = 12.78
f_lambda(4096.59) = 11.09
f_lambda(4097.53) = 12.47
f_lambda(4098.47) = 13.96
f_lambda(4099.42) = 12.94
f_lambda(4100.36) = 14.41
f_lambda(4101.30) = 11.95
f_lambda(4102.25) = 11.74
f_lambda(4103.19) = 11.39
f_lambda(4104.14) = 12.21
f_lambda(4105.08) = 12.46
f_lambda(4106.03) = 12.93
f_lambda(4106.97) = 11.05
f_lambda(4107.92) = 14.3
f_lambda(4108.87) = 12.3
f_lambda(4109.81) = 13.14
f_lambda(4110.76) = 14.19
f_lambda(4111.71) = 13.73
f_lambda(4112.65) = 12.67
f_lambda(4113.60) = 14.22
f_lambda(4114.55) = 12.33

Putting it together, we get 15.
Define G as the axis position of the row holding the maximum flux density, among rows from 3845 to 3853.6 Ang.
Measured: 3853.20 Ang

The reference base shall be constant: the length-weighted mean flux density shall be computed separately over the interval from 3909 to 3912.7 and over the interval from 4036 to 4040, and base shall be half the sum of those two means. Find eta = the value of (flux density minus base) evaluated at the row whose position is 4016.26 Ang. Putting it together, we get 2.6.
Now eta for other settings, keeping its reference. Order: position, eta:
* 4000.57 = 0.7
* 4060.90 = 0.5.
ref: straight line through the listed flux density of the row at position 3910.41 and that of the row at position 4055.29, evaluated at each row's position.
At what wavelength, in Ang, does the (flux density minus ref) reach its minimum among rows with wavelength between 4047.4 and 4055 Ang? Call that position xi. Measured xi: 4054.36 Ang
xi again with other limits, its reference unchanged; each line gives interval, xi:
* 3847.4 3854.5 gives 3850.54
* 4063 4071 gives 4064.64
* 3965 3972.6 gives 3966.63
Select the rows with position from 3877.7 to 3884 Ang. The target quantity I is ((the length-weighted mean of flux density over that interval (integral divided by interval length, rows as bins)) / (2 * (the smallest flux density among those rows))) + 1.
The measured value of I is 1.57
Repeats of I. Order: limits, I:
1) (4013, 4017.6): 1.54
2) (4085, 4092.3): 1.54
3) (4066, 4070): 1.53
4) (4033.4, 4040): 1.53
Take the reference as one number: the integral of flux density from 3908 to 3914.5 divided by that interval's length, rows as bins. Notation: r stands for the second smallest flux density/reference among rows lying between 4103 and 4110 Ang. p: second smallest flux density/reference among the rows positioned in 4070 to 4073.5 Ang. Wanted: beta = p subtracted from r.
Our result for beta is -0.09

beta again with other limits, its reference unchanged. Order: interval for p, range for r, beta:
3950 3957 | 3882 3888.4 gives -0.20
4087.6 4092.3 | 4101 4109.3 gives -0.28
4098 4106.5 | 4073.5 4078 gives 0.11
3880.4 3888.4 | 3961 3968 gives -0.19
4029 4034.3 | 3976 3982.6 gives -0.29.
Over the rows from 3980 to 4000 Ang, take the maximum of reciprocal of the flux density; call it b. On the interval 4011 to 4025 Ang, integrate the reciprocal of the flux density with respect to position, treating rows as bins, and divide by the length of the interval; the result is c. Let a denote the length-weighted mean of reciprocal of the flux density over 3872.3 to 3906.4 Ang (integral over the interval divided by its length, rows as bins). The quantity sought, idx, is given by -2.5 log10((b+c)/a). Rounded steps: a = 0.125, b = 0.183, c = 0.07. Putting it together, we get -0.8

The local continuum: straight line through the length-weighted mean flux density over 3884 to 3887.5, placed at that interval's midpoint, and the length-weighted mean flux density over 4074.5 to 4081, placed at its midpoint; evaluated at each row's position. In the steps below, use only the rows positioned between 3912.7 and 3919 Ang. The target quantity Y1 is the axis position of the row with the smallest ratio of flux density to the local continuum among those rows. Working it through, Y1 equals 3916.72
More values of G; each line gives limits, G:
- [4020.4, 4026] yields 4023.67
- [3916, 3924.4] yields 3917.62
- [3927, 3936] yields 3929.36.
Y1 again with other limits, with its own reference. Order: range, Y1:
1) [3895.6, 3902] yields 3899.62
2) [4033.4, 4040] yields 4033.87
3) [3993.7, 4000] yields 3998.73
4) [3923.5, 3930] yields 3927.55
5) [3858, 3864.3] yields 3863.87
